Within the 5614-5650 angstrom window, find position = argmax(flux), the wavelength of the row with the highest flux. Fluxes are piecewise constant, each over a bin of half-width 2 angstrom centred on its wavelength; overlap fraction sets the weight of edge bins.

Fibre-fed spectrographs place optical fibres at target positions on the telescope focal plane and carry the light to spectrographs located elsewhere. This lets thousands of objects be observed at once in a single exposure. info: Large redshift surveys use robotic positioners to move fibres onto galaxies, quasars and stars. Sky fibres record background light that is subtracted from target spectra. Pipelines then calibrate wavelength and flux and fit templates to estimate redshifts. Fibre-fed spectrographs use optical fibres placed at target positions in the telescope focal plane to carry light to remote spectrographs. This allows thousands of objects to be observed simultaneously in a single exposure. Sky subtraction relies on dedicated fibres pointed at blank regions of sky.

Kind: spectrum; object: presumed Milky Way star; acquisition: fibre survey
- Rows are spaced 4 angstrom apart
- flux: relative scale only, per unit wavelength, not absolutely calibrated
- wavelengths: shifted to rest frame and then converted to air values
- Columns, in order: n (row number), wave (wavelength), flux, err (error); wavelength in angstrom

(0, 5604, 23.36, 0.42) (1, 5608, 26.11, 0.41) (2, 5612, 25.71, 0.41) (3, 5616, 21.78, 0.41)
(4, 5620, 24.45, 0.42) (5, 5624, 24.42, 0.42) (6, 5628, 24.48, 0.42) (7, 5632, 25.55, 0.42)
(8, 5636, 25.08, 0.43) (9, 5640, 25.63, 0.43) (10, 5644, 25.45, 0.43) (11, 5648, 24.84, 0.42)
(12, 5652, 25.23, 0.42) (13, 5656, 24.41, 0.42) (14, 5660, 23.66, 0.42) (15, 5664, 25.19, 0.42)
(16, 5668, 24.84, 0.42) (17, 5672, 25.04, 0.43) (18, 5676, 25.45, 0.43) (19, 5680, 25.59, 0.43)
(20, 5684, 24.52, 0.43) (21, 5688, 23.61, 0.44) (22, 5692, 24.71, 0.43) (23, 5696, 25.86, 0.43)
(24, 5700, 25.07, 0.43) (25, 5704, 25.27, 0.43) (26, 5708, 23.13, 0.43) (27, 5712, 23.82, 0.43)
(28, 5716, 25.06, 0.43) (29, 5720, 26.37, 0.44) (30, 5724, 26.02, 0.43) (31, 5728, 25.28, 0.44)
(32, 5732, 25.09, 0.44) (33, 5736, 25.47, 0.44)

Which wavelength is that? 5640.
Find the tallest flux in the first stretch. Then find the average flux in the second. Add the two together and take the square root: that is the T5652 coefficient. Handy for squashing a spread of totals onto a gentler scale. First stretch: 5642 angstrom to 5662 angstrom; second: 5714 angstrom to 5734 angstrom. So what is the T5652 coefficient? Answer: 7.14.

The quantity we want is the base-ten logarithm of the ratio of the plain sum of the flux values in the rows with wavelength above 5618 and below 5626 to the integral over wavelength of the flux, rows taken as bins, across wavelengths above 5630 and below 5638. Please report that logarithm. -0.617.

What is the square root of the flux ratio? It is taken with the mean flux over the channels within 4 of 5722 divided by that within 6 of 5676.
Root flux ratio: 1.02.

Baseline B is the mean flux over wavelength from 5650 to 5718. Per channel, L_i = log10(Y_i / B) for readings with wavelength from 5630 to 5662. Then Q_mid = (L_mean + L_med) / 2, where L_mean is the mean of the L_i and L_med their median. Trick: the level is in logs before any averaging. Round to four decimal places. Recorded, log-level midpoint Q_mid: 0.0058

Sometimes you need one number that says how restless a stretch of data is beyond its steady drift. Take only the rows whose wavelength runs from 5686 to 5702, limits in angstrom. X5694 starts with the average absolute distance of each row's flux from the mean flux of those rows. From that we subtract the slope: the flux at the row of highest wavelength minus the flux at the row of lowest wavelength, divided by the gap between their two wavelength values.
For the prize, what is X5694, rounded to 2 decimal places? 0.53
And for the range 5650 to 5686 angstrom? 0.49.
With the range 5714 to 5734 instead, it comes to 0.50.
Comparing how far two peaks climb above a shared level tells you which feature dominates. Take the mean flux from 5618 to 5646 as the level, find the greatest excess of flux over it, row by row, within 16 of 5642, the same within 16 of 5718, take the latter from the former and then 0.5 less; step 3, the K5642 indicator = -1.2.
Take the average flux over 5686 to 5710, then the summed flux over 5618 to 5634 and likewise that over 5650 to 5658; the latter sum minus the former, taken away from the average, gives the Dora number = 74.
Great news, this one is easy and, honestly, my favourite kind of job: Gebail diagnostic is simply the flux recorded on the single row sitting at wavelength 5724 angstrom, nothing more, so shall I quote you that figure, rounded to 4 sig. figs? 26.02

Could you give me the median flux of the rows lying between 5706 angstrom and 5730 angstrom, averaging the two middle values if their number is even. 25.2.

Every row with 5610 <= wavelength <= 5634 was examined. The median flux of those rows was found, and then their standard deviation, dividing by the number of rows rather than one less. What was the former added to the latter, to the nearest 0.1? 25.8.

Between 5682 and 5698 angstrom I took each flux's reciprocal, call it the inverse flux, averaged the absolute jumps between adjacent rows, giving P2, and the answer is 0.0018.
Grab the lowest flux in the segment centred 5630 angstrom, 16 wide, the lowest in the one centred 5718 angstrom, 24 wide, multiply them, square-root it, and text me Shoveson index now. 23.8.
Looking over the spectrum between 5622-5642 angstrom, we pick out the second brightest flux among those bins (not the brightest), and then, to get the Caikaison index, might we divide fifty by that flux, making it 1.96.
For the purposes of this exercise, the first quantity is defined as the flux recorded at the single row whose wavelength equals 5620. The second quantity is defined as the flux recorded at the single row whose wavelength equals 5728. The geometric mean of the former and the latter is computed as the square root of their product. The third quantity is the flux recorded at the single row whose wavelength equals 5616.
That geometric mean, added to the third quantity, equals 46.6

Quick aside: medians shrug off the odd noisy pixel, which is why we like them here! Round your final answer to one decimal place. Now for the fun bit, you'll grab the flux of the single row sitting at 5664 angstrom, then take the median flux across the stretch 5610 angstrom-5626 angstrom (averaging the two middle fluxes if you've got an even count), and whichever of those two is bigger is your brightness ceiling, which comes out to 25.2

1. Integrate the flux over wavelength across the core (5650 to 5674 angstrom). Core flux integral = 593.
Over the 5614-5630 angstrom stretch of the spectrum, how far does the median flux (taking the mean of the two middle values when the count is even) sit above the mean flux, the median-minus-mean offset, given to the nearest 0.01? 0.65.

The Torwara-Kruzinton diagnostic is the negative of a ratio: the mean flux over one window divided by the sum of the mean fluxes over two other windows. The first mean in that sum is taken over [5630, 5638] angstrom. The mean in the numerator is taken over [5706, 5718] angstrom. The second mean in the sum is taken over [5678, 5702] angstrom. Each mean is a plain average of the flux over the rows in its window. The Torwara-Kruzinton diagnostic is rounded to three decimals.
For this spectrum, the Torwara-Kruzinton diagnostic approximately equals -0.478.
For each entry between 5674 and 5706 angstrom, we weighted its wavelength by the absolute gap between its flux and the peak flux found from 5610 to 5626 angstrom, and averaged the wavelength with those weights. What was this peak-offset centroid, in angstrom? 5689.9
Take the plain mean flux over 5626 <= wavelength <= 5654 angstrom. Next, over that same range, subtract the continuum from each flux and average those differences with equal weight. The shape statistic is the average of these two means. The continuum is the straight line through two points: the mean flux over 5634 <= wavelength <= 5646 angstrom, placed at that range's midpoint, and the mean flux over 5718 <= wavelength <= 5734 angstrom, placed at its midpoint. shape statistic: 12.5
